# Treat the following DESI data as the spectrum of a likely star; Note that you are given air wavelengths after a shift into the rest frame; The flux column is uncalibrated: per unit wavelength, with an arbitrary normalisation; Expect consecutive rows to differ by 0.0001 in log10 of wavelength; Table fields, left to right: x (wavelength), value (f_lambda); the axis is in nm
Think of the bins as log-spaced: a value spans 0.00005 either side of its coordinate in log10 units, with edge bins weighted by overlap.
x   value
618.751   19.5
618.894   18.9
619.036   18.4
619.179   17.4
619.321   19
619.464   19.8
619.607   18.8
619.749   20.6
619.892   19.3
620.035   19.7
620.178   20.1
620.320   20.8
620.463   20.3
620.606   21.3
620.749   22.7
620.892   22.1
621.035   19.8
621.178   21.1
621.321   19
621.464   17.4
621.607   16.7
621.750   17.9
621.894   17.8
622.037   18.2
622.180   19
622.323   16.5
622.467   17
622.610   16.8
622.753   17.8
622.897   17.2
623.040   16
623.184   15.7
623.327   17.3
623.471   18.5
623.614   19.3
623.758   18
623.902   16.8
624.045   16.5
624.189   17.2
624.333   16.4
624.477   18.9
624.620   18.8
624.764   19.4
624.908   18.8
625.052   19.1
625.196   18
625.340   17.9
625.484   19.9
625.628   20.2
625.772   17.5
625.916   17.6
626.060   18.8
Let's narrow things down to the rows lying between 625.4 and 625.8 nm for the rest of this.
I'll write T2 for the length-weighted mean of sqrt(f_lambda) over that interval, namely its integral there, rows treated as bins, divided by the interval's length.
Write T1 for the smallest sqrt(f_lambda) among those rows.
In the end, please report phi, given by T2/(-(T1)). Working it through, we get -1.05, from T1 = 4.18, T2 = 4.40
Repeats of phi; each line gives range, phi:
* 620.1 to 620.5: -1.01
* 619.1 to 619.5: -1.03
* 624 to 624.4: -1.01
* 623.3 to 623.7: -1.03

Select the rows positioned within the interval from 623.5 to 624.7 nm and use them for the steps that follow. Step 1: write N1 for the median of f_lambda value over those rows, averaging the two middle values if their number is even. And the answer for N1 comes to 17.6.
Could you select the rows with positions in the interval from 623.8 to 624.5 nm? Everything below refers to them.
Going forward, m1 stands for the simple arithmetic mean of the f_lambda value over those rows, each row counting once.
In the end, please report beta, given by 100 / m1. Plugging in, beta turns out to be 5.8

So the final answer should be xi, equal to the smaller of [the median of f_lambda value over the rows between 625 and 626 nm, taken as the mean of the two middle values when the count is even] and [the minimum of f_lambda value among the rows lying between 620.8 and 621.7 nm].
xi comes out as 16.7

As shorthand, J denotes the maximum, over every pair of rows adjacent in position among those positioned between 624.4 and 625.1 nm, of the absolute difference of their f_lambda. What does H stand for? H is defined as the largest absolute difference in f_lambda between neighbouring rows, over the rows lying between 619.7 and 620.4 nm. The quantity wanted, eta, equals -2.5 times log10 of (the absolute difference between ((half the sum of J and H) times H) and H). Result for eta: 3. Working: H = 1.3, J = 0.6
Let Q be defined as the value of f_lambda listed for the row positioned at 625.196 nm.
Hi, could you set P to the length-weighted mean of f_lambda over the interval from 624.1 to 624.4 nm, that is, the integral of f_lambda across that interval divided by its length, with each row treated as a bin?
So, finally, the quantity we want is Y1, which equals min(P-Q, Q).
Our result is -1.2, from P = 16.8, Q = 18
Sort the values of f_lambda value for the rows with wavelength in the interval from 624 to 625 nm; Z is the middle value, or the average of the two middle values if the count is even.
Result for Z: 18.8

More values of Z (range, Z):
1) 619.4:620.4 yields 19.8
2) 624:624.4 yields 16.5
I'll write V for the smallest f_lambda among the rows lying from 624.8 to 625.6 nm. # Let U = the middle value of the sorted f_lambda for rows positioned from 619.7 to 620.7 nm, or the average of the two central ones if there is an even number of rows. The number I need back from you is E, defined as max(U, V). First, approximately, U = 20.3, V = 17.9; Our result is 20.3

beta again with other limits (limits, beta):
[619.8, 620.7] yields 4.9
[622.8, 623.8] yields 5.7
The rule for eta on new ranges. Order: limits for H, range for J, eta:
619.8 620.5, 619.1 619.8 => 2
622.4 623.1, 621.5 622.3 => 2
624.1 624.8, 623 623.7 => -1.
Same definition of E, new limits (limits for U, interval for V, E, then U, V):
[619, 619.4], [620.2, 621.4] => 19.0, 18.4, 19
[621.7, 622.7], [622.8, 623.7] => 17.8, 17.8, 15.7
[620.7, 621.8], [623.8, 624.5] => 19.4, 19.4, 16.4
